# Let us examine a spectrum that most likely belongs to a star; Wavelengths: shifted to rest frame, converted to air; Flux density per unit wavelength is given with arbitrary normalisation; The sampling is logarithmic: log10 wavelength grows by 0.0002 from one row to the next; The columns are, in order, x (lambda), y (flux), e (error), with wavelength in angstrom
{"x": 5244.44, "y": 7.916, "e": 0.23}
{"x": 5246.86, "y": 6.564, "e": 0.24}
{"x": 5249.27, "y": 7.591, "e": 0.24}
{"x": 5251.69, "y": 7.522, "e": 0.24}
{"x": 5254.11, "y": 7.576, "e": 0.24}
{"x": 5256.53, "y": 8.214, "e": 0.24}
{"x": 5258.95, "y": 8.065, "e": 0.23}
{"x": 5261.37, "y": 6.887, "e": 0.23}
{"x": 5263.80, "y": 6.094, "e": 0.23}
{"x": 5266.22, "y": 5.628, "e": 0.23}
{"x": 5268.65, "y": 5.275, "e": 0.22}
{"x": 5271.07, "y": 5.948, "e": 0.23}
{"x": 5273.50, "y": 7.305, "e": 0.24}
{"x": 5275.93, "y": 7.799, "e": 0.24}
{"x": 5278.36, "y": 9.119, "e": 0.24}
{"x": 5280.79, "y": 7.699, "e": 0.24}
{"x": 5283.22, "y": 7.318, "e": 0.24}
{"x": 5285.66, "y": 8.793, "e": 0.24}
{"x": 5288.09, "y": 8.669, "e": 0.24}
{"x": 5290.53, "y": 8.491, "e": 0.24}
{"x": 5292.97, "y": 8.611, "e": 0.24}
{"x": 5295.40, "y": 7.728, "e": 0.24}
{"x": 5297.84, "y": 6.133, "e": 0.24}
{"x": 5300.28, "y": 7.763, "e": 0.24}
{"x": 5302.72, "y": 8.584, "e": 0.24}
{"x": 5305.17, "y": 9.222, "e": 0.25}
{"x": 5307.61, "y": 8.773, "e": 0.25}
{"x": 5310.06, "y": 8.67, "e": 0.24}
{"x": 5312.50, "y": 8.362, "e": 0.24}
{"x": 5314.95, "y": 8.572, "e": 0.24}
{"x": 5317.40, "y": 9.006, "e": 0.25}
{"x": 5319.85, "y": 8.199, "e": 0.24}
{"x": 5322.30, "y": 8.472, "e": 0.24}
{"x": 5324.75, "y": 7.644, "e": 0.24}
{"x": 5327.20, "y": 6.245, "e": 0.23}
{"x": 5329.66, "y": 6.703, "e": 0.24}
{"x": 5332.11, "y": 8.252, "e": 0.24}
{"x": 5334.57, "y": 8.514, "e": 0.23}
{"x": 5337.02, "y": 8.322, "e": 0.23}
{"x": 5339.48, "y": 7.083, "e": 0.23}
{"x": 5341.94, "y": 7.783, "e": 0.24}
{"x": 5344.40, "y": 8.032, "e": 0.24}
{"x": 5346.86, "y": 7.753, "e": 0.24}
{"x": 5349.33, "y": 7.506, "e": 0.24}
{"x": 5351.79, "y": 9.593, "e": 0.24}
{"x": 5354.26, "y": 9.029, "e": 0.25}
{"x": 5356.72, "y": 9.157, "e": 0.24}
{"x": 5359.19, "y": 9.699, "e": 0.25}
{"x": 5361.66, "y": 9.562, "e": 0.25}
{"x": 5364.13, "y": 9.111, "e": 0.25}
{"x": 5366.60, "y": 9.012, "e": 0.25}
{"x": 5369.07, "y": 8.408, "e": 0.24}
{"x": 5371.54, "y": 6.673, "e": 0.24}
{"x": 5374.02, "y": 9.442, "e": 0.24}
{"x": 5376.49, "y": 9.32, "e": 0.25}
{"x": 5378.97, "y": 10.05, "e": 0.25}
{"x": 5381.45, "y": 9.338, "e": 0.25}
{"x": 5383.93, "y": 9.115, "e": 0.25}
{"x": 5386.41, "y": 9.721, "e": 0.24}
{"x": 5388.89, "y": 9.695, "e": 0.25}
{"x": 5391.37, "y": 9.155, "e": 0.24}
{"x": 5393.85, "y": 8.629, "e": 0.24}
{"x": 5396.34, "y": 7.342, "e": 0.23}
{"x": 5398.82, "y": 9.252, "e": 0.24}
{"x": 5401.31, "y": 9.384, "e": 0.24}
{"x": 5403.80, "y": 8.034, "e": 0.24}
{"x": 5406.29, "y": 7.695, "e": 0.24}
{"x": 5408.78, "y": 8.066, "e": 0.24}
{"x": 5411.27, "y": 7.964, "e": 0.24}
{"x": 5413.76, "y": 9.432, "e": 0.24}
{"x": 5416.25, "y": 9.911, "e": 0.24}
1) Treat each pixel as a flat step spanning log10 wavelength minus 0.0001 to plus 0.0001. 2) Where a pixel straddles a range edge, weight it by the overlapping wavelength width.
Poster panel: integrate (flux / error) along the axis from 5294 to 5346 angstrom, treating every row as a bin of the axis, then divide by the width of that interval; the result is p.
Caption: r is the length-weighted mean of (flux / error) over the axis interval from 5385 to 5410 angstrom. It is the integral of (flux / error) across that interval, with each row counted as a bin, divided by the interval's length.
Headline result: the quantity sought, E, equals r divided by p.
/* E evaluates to 1.08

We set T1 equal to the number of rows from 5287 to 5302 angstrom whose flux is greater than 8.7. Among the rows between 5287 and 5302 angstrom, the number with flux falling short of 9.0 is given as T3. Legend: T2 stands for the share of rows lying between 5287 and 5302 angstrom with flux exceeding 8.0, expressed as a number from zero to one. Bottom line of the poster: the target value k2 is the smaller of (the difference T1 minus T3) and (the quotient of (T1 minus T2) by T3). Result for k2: -6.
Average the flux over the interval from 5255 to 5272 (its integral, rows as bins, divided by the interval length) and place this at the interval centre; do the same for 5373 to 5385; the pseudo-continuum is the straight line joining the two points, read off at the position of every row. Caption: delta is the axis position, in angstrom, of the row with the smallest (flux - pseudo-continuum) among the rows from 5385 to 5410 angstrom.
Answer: 5396.34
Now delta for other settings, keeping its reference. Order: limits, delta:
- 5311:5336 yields 5327.20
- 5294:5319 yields 5297.84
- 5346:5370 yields 5349.33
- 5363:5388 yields 5371.54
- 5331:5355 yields 5339.48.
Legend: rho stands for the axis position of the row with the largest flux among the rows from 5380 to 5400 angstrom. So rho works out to 5386.41 angstrom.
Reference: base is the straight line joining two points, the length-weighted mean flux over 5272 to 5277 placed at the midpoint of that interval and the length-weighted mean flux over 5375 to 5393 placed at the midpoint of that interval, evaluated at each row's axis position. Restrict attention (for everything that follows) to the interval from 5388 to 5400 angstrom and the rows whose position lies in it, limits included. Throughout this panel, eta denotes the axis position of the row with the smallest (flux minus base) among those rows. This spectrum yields 5396.34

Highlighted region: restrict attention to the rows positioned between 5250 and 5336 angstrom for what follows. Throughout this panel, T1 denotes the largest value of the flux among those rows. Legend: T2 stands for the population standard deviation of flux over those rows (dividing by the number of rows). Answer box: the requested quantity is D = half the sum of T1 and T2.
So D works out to 5.1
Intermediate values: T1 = 9.222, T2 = 1.04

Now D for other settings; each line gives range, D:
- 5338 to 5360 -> 5.3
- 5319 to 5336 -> 4.7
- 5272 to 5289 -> 4.9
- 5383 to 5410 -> 5.3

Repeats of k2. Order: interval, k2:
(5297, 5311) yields -3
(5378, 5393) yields 6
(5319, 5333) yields -6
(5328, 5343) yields -6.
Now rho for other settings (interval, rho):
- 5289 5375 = 5359.19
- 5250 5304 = 5278.36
